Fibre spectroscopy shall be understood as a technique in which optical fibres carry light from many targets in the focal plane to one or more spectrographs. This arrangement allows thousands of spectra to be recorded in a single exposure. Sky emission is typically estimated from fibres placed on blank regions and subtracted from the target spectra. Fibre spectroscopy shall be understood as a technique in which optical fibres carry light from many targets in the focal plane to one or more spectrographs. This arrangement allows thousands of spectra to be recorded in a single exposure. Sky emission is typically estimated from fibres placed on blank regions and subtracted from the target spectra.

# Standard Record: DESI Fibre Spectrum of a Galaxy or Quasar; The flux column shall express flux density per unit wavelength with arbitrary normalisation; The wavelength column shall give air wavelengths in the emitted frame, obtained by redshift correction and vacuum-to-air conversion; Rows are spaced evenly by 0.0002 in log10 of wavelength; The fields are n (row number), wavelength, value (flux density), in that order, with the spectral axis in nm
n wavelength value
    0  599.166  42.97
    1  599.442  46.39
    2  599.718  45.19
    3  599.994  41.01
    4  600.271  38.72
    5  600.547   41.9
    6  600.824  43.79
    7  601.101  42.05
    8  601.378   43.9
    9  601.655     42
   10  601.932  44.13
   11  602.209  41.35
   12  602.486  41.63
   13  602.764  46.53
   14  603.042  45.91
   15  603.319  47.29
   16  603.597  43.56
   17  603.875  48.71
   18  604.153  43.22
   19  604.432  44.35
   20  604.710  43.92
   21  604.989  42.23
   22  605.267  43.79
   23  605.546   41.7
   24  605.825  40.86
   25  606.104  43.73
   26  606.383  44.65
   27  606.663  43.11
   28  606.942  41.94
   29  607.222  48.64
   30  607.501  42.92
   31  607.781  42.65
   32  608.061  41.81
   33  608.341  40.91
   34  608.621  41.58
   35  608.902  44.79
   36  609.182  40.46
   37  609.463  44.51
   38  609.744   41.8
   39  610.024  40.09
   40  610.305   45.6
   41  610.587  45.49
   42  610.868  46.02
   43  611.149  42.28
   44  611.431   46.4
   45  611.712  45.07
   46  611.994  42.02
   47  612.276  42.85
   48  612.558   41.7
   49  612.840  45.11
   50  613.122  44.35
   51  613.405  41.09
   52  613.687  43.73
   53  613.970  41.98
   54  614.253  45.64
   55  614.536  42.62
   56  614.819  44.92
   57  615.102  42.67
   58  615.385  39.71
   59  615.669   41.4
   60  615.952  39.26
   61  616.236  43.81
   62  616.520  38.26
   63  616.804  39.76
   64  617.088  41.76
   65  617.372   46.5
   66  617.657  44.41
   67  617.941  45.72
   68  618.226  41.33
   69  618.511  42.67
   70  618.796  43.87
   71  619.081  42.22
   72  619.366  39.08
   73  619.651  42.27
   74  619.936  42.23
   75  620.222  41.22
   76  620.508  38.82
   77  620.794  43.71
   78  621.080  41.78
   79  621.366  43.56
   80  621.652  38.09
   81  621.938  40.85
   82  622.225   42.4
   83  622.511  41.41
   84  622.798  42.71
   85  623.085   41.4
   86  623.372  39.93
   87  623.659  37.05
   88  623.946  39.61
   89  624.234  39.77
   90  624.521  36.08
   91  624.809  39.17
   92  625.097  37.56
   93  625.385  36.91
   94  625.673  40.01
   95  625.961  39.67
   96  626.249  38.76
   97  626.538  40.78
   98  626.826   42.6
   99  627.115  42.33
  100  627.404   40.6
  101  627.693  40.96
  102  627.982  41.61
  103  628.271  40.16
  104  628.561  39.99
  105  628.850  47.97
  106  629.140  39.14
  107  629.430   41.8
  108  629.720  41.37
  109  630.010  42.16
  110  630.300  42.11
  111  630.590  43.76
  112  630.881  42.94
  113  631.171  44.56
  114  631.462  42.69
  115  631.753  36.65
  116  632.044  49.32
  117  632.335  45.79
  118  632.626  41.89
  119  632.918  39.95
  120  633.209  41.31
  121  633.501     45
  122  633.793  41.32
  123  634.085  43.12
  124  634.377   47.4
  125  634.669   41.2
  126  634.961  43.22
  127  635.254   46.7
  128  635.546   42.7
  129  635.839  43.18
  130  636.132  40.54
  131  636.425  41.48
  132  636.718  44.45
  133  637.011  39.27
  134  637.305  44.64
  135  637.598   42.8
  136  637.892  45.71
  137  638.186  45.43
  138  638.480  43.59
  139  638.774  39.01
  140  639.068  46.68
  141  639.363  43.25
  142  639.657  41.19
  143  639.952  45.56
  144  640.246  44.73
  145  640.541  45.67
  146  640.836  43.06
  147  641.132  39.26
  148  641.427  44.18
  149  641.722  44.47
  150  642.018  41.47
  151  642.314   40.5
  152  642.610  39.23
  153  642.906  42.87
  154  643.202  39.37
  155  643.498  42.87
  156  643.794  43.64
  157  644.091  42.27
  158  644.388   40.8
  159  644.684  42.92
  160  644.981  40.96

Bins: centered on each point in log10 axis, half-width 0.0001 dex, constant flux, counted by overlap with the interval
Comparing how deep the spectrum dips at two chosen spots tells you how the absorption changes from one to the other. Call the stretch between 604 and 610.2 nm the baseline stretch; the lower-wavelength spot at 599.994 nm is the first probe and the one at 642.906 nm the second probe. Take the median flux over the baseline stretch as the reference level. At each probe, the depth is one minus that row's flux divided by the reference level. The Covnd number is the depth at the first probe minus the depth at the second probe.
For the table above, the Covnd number 0.04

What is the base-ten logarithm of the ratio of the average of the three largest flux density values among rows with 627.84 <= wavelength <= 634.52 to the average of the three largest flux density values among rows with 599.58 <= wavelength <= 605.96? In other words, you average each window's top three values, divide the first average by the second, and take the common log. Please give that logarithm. 0.01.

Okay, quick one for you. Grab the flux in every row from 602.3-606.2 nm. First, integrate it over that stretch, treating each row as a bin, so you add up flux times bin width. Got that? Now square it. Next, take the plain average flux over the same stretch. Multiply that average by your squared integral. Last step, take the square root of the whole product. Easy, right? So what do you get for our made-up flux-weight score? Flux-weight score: 1141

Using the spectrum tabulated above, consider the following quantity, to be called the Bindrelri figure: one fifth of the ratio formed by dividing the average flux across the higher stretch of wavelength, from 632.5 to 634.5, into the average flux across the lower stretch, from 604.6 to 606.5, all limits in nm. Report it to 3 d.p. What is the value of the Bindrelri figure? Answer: 0.201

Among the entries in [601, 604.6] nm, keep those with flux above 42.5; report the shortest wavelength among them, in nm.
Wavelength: 601.378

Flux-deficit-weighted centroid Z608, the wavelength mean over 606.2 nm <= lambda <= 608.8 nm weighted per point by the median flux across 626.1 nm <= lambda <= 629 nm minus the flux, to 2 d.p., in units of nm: 607.16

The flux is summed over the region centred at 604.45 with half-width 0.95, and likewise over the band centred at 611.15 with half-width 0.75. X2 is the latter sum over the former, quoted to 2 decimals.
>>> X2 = 0.73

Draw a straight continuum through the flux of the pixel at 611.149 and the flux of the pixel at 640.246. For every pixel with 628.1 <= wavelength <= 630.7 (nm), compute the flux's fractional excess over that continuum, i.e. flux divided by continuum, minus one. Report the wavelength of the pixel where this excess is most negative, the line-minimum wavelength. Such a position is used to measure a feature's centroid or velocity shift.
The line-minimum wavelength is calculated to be 629.140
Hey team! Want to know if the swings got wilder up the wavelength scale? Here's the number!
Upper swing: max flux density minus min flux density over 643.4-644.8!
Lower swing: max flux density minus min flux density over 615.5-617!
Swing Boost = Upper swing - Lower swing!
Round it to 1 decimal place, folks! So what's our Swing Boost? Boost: -2.7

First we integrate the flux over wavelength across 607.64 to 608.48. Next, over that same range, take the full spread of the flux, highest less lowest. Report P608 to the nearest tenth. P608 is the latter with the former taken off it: -33.4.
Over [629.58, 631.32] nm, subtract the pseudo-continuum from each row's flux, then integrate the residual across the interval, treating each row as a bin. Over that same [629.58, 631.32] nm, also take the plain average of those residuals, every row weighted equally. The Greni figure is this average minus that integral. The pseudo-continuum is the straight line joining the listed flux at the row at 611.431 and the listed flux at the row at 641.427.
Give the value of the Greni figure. 1.6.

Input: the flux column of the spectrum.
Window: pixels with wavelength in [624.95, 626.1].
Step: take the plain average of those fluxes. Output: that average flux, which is 38.5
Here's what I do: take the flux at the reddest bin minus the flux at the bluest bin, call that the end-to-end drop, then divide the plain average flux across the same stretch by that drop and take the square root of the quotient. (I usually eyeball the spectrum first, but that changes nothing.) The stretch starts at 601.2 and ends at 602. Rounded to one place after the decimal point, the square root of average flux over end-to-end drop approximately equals 13.7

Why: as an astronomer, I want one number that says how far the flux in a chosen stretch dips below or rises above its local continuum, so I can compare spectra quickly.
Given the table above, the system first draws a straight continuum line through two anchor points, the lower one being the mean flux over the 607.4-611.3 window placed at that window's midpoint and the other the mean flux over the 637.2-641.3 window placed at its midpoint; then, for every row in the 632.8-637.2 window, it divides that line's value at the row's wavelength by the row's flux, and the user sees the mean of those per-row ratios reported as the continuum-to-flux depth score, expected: 1.02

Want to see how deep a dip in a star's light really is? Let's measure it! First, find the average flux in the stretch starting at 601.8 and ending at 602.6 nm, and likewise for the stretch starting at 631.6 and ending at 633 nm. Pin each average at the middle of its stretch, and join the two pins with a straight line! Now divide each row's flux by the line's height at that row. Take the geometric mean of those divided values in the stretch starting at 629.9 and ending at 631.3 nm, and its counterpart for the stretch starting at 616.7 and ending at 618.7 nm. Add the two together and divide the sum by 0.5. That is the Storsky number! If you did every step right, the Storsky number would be 4.04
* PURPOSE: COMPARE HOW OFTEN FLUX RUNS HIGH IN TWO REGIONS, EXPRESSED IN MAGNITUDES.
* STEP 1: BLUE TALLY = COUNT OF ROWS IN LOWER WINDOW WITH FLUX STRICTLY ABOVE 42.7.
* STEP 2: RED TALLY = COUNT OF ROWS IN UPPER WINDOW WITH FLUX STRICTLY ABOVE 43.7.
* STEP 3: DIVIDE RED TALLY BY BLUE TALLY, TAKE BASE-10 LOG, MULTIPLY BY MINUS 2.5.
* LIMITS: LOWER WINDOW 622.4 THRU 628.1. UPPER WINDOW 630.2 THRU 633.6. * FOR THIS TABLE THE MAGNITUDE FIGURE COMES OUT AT -1.7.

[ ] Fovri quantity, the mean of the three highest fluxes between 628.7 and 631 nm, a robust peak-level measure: 44.9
